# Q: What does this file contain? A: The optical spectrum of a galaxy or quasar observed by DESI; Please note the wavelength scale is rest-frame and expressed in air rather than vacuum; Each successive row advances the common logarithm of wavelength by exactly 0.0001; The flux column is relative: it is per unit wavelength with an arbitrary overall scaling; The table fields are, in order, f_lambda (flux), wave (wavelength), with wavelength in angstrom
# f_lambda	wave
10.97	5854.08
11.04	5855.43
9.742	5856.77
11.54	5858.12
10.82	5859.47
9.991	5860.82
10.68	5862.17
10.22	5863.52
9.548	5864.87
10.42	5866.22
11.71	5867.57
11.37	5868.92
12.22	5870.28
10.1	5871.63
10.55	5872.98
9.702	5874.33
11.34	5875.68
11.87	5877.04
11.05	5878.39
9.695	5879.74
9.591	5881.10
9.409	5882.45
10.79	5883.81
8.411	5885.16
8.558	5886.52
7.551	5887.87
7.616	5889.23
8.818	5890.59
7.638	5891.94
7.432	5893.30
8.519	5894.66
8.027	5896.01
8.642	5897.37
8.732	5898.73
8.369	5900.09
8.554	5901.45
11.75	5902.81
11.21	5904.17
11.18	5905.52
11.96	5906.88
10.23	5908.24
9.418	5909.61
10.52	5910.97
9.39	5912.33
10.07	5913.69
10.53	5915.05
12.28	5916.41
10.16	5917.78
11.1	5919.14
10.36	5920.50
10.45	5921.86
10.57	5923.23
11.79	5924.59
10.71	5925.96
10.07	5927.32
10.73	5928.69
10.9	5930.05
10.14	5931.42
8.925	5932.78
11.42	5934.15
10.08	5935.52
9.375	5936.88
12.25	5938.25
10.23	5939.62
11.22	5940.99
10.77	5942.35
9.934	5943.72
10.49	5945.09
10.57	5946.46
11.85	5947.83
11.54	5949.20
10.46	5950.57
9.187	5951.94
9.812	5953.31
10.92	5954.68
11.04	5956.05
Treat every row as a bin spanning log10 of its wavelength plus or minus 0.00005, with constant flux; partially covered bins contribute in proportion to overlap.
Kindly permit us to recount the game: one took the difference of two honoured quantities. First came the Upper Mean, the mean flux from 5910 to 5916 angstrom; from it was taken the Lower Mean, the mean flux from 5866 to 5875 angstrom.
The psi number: -0.7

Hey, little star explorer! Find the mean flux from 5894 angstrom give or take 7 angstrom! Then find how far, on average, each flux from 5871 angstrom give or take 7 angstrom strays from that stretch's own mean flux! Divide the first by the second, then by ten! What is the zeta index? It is 0.99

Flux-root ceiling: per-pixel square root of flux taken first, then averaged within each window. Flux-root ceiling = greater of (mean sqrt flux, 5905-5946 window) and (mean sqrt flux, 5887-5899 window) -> 3.25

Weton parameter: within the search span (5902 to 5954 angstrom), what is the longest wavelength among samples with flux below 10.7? 5953.31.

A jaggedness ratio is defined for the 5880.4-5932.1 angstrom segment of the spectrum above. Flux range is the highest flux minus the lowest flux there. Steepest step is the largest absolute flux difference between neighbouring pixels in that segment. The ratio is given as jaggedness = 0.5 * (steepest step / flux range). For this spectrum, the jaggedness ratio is 0.33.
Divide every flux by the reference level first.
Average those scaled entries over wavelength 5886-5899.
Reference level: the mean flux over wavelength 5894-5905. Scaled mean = 0.88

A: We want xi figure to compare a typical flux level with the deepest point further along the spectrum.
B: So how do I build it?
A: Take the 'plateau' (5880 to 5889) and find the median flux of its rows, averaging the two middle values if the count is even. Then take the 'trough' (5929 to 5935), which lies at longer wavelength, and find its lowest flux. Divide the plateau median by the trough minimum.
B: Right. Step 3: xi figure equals 1.01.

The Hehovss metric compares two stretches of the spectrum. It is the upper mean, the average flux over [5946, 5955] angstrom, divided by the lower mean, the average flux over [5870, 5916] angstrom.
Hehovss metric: 1.10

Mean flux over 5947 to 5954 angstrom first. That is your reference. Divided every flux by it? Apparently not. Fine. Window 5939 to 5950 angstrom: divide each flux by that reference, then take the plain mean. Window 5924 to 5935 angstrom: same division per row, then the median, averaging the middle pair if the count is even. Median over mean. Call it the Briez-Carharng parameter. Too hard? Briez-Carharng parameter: 0.990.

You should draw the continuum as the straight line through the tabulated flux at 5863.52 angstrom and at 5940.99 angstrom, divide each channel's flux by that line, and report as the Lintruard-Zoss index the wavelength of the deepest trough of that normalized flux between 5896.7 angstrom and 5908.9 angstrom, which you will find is 5900.09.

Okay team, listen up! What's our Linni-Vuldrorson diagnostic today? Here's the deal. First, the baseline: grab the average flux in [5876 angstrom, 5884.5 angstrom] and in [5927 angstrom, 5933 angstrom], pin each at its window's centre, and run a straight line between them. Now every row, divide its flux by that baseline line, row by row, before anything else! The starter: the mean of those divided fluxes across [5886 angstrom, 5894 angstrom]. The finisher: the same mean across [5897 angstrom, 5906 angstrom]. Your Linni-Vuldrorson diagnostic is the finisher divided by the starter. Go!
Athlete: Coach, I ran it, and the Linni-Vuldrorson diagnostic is 1.24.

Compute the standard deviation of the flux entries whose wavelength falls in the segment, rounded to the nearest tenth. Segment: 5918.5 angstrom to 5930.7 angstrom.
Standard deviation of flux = 0.5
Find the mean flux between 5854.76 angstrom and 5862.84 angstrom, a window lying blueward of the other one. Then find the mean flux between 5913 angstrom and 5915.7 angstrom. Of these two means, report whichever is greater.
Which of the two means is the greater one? 10.6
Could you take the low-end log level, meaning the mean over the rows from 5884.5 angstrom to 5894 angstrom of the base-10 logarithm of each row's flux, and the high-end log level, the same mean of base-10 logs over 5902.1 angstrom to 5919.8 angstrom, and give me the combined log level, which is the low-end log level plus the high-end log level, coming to 1.93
